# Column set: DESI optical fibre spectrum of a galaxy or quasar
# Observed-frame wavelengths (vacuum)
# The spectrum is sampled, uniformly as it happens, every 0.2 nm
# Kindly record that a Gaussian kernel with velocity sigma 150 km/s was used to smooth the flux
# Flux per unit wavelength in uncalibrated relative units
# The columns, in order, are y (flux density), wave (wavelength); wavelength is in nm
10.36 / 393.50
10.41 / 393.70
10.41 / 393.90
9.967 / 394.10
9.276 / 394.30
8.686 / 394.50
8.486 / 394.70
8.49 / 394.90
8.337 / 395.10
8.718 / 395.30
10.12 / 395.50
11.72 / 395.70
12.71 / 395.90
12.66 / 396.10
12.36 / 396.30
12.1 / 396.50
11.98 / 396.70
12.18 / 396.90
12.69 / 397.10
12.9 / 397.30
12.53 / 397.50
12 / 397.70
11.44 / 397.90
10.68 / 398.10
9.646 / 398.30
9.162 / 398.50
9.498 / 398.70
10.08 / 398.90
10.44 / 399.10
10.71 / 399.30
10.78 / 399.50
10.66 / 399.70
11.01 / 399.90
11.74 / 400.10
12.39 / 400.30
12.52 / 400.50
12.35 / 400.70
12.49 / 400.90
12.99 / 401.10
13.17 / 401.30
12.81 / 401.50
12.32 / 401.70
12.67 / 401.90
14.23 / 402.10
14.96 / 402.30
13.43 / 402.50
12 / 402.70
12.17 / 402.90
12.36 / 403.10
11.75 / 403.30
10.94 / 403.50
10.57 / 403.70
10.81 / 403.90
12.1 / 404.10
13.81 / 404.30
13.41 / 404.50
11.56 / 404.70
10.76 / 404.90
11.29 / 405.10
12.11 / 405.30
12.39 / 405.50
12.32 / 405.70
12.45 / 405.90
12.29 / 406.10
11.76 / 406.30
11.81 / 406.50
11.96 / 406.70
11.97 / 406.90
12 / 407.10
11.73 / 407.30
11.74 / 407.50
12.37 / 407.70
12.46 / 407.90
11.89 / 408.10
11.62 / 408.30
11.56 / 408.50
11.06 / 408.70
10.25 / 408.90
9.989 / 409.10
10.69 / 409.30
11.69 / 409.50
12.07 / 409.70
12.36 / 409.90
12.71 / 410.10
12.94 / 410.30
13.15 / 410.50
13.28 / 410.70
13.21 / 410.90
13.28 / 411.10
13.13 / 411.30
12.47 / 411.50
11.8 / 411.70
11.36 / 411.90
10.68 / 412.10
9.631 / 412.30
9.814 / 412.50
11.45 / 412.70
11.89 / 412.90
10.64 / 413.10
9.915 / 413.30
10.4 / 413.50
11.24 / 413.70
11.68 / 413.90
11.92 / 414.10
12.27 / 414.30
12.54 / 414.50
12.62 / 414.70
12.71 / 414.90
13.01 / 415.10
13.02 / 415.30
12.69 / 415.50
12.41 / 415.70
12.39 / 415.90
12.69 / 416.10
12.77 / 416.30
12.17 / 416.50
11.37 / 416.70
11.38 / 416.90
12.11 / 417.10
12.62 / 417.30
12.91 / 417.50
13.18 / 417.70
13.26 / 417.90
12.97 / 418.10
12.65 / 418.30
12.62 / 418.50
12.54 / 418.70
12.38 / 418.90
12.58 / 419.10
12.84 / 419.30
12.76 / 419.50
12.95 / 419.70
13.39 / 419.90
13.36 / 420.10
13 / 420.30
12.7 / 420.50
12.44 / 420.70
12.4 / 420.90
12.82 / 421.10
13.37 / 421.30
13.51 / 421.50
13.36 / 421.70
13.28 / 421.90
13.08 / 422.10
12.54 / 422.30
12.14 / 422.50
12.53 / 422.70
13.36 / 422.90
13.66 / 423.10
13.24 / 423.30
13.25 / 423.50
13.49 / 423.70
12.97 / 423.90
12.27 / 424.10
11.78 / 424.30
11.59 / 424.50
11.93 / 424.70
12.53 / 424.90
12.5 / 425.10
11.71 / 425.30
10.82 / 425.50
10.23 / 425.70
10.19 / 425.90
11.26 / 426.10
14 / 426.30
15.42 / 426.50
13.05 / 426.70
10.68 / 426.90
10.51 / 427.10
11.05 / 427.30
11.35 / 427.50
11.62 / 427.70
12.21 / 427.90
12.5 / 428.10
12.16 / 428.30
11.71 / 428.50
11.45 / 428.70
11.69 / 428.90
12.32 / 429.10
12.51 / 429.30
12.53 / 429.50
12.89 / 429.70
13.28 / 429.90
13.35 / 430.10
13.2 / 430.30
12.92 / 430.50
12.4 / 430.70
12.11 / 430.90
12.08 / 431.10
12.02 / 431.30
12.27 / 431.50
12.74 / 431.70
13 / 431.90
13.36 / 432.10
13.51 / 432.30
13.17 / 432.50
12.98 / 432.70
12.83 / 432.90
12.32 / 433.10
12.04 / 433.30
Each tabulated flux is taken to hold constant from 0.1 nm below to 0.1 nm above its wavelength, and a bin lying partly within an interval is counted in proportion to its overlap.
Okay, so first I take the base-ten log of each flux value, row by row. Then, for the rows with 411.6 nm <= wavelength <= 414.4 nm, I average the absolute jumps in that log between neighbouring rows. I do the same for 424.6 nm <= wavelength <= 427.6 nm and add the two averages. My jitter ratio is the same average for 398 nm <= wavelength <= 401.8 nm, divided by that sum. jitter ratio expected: 0.25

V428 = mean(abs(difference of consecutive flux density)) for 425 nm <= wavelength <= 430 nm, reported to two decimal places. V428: 0.72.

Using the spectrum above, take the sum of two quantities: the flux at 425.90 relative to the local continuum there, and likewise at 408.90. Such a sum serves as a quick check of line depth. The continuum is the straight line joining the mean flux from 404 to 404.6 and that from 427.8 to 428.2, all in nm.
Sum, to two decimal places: 1.61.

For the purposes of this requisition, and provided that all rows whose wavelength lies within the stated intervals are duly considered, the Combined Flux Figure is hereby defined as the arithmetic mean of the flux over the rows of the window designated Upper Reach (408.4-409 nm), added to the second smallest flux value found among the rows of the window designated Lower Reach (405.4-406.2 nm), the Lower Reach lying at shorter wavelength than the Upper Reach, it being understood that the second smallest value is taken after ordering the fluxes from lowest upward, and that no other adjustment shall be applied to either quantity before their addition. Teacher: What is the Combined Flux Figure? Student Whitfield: 23.3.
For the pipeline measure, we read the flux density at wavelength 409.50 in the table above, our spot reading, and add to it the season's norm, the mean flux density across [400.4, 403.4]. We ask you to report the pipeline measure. 24.5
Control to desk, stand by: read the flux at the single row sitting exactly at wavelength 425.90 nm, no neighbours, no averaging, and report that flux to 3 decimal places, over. 10.190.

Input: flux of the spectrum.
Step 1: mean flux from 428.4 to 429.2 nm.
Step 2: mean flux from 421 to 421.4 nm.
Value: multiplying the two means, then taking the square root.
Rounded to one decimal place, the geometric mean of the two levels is 12.4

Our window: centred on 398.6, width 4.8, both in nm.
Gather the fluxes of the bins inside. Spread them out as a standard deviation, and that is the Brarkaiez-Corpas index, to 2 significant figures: 1.1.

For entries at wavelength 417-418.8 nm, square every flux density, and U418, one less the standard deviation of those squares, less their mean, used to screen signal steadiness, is -171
